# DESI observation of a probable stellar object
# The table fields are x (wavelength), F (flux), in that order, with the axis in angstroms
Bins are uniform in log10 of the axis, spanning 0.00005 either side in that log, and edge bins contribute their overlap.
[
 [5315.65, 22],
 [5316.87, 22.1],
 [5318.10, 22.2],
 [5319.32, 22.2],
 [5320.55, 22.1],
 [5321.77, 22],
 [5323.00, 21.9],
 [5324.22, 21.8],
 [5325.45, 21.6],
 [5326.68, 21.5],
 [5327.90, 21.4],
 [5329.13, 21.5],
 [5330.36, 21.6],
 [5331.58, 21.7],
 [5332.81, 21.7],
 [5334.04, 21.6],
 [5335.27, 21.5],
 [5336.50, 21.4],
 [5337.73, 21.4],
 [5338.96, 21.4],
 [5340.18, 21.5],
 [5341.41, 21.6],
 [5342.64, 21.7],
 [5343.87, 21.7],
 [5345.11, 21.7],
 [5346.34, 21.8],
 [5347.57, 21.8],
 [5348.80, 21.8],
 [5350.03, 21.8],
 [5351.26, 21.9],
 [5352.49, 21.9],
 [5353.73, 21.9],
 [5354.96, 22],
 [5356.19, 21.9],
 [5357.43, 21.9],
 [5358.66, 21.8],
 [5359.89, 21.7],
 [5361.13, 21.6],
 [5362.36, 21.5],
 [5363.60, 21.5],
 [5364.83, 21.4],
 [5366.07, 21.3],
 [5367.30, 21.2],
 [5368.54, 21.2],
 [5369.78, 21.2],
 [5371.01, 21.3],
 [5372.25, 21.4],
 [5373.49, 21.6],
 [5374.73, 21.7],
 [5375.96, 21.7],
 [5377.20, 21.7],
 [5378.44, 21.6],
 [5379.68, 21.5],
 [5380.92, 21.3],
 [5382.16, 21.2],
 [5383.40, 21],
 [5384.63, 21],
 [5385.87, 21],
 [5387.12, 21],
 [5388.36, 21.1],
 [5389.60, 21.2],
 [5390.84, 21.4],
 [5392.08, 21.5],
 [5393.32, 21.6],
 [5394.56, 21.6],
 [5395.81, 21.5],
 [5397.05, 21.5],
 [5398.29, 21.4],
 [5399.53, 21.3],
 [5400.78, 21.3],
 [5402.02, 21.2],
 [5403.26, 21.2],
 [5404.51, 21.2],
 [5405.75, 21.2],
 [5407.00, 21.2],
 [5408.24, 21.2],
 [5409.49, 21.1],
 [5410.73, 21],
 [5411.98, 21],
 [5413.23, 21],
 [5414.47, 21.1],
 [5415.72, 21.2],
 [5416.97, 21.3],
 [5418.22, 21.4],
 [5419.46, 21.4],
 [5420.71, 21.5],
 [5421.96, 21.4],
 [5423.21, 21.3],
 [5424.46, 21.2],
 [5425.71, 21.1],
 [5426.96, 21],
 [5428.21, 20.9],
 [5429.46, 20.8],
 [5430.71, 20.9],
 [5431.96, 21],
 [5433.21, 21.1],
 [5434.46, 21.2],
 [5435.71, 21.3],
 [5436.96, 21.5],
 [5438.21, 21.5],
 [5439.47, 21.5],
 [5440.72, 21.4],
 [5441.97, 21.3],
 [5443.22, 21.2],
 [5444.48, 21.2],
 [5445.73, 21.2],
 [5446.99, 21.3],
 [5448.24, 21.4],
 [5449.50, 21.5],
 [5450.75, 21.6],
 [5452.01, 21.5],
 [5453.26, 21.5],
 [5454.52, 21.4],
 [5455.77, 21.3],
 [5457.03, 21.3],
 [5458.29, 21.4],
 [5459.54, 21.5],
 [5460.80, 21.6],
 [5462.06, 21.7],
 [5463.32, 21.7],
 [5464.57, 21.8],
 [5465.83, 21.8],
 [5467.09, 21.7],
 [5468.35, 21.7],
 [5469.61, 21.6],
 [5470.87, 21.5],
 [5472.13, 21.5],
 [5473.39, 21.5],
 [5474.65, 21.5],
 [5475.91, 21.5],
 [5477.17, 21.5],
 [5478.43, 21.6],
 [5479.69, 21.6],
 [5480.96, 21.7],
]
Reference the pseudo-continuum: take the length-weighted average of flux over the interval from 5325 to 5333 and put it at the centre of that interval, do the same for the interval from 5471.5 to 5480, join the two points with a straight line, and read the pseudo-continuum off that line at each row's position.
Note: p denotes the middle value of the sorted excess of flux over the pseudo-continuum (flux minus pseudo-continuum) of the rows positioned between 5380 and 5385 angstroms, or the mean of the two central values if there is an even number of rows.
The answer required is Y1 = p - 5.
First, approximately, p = -0.46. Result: -5.5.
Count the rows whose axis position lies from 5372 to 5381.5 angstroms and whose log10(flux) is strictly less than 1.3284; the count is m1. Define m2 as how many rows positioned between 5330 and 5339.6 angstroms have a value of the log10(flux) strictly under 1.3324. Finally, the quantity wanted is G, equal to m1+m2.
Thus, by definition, 4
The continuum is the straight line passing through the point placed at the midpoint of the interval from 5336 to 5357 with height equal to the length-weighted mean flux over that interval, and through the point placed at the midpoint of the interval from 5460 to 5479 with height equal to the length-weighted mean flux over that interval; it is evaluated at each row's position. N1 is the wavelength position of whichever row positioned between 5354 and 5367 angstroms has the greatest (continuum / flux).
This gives 5366.07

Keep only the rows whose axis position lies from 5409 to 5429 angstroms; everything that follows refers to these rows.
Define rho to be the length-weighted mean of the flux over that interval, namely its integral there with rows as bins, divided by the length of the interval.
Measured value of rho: 21.2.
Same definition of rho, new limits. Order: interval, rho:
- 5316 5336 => 21.8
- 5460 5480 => 21.6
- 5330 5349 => 21.6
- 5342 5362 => 21.8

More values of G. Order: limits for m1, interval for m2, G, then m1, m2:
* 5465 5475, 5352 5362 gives 0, 0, 0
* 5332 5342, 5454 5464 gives 4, 0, 4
